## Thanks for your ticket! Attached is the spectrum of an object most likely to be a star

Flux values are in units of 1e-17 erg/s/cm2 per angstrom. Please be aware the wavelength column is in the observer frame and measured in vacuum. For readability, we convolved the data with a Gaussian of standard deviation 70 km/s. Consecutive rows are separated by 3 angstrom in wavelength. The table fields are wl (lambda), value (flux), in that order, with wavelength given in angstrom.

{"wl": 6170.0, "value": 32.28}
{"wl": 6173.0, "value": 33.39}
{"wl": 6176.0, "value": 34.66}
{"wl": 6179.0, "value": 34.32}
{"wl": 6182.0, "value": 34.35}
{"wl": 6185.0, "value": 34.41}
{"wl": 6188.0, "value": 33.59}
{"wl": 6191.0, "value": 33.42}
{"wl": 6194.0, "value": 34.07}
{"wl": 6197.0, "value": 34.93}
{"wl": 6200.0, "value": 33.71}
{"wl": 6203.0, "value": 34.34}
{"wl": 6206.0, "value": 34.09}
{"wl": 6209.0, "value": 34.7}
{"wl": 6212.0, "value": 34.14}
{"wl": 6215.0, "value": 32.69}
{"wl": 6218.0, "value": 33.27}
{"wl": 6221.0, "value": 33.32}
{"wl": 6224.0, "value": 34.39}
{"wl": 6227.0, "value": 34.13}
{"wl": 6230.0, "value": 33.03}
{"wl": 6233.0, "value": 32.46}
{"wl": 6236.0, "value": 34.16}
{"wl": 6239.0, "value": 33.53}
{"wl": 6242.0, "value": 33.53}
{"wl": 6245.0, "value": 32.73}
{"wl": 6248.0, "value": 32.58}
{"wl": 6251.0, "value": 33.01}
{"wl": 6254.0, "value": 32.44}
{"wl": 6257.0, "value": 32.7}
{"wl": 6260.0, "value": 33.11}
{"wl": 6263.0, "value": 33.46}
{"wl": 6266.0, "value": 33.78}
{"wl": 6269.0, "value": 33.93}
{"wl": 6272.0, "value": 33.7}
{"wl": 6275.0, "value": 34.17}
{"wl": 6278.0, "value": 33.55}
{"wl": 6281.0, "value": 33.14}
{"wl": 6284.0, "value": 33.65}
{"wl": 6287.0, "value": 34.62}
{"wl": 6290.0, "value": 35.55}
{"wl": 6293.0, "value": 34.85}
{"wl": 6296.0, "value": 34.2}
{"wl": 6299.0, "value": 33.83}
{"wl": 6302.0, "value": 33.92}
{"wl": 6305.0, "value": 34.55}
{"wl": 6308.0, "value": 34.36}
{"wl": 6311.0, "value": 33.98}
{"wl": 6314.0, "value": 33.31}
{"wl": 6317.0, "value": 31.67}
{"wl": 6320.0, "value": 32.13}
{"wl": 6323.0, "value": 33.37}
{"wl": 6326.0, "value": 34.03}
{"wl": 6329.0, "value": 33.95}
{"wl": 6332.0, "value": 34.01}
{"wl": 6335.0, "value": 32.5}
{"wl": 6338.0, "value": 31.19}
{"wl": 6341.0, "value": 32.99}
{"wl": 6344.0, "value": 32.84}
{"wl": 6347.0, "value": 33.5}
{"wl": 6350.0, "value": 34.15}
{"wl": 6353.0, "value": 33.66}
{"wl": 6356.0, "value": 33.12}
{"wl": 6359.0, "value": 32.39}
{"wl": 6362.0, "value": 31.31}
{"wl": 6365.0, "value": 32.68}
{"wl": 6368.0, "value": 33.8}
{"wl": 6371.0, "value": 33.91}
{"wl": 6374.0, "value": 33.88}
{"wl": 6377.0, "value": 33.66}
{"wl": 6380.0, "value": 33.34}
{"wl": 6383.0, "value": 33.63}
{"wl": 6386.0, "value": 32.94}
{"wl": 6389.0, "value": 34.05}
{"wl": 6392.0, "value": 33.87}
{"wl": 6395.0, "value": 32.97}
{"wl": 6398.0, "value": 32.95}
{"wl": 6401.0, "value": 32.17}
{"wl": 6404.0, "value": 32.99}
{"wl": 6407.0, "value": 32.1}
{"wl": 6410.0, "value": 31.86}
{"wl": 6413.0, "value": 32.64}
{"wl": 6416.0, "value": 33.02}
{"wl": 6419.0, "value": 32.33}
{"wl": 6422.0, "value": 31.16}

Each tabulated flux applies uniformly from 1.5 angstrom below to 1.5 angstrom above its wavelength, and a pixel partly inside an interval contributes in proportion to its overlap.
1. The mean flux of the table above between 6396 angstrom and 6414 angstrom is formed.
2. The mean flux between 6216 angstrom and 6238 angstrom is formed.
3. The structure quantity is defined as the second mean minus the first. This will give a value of 1.1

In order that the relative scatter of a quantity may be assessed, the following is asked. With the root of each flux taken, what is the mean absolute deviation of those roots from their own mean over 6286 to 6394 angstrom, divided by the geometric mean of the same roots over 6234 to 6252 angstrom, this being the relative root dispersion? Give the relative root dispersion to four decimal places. 0.0110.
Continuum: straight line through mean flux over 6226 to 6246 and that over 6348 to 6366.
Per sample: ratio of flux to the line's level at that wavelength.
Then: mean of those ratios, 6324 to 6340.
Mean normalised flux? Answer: 1.00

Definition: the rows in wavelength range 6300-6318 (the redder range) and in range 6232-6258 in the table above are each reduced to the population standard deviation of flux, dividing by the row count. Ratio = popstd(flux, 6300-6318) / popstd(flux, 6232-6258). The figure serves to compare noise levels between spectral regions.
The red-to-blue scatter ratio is 1.7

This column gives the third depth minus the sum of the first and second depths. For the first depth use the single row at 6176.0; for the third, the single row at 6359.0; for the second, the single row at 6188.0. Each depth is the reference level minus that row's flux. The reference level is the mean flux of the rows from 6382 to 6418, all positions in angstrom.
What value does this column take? 2.9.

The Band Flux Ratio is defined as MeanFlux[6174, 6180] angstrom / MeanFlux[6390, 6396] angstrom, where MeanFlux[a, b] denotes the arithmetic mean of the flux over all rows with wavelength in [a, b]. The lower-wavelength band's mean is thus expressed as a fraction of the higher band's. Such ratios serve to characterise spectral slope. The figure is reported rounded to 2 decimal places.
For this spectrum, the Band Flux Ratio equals 1.03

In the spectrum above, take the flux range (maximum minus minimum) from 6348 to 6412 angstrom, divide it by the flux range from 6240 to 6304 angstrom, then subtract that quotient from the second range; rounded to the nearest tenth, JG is 2.2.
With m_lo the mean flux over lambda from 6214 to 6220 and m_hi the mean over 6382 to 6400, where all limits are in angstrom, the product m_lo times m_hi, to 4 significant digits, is 1102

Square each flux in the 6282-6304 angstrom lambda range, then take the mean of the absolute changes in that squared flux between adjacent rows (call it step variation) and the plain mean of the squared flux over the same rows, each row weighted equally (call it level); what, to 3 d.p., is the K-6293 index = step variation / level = 0.036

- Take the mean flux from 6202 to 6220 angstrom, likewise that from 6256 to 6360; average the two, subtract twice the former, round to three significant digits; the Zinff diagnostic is -34.0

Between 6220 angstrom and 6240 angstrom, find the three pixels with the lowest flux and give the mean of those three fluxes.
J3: 32.9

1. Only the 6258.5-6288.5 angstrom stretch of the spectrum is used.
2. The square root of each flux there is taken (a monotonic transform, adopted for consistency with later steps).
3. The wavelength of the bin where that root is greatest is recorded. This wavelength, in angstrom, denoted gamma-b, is 6287.0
